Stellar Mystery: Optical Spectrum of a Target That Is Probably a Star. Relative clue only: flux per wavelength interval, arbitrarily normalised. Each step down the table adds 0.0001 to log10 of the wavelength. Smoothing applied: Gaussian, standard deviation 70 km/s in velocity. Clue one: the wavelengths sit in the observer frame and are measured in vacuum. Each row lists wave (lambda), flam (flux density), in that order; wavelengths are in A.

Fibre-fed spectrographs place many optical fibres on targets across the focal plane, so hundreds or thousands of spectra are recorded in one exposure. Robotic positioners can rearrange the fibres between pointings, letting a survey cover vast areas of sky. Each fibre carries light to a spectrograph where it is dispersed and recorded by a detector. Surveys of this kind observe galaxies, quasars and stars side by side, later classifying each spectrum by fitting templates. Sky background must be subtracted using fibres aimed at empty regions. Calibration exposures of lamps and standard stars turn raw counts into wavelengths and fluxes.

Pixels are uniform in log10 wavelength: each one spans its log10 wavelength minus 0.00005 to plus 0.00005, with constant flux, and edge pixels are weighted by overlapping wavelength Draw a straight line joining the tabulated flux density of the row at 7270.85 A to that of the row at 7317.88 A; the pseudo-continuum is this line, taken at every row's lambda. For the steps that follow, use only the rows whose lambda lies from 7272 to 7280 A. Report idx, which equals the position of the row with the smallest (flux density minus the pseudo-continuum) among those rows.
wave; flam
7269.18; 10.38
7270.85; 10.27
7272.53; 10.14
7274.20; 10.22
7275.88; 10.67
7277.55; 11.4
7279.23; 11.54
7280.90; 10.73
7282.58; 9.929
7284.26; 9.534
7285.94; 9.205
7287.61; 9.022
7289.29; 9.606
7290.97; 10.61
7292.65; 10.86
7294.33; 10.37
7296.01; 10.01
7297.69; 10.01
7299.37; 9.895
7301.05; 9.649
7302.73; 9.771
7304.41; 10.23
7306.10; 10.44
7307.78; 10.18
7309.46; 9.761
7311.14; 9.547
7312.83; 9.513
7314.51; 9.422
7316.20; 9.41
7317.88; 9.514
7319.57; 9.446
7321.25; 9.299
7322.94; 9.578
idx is 7272.53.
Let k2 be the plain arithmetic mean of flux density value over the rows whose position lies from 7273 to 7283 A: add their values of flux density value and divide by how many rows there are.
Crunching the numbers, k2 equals 10.7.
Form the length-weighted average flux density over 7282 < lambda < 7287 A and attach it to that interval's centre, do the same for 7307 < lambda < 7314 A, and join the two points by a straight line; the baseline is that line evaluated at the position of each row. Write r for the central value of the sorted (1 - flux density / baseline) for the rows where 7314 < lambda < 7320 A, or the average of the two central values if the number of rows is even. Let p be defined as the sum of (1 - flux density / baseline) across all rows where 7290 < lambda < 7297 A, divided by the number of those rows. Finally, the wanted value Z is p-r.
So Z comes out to -0.13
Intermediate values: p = -0.09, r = 0.04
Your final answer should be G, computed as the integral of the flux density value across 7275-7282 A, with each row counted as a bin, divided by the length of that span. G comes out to 11.0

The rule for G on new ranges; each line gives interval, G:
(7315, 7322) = 9.4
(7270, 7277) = 10.4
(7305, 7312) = 10.0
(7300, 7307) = 10.0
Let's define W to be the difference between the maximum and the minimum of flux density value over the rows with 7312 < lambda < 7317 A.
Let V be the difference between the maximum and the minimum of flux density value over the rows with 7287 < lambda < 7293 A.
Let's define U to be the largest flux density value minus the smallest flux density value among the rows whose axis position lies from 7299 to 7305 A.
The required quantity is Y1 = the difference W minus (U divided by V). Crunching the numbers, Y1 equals -0.2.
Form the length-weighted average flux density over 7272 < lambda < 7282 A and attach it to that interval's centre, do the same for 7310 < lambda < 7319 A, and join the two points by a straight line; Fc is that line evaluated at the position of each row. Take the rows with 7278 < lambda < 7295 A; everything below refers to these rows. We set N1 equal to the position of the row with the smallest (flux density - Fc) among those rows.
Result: 7287.61 A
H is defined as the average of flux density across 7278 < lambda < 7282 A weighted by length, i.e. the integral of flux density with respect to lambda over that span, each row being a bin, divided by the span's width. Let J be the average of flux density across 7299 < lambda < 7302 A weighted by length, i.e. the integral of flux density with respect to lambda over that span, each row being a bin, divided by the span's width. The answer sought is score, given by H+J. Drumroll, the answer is 20.8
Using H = 11.1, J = 9.8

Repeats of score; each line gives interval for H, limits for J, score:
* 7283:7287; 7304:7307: 19.7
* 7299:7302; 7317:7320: 19.2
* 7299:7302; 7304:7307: 20.1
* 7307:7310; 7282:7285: 19.7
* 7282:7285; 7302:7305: 19.7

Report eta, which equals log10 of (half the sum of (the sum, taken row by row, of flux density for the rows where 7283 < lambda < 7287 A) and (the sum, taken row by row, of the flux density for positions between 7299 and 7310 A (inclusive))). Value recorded 1.65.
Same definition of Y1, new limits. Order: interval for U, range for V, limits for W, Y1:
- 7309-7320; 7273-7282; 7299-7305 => 0.3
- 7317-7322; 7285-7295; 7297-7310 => 0.7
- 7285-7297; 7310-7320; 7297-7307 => -12.6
